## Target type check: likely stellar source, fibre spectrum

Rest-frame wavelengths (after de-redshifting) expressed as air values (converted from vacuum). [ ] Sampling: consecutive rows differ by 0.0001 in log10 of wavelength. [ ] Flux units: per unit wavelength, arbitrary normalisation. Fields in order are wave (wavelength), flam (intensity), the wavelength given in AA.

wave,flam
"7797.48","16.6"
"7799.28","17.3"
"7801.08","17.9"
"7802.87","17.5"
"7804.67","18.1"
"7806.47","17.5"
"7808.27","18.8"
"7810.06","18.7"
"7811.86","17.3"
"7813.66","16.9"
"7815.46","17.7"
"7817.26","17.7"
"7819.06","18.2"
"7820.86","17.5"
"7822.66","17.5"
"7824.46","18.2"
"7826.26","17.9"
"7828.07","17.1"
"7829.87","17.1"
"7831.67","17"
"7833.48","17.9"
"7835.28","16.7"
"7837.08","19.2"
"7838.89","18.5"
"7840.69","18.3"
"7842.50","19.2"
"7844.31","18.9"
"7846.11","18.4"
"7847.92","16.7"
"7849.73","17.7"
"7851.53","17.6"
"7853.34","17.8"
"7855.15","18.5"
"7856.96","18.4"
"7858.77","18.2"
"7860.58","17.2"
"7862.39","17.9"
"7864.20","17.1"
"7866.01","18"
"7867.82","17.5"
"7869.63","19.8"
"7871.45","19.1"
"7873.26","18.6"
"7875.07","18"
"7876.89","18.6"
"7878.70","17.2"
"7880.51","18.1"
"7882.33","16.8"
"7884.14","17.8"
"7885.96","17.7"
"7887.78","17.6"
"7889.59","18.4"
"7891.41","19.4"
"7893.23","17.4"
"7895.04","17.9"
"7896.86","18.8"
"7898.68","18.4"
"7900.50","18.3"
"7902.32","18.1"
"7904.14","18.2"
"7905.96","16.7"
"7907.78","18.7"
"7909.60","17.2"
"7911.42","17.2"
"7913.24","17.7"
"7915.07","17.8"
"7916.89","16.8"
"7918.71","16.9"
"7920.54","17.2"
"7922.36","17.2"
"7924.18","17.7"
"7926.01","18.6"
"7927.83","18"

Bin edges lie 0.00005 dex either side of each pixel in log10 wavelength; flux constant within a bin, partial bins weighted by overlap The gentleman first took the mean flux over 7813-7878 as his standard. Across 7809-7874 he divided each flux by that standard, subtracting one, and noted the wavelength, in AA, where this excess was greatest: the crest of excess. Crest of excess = 7869.63 AA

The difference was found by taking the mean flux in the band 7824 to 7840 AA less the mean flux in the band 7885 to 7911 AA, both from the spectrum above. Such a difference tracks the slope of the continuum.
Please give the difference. -0.3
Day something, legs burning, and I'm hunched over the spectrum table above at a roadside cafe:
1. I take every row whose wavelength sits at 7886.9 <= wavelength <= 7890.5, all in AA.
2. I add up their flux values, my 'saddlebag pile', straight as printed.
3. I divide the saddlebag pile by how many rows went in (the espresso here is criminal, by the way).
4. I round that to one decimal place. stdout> 18.0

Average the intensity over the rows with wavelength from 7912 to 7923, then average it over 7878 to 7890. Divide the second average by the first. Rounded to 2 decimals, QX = 1.02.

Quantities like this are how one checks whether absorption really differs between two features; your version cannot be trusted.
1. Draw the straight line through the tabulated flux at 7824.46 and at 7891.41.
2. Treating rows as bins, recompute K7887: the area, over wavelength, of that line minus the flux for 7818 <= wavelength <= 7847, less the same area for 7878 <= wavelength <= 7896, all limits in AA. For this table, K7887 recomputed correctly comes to -16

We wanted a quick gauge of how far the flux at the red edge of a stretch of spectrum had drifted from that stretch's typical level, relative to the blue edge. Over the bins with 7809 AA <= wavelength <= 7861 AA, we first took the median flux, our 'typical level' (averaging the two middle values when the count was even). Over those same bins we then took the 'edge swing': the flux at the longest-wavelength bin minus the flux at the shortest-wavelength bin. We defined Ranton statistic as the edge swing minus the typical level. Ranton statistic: -19.3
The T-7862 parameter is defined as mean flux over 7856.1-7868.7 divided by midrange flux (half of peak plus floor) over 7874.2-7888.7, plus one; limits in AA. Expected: 2.00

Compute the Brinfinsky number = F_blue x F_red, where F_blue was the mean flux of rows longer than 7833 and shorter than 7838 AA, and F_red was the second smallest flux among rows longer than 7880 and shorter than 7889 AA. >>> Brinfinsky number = 316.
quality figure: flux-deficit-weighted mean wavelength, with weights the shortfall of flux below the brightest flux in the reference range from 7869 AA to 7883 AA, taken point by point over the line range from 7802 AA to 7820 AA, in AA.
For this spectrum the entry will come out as 7811.1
